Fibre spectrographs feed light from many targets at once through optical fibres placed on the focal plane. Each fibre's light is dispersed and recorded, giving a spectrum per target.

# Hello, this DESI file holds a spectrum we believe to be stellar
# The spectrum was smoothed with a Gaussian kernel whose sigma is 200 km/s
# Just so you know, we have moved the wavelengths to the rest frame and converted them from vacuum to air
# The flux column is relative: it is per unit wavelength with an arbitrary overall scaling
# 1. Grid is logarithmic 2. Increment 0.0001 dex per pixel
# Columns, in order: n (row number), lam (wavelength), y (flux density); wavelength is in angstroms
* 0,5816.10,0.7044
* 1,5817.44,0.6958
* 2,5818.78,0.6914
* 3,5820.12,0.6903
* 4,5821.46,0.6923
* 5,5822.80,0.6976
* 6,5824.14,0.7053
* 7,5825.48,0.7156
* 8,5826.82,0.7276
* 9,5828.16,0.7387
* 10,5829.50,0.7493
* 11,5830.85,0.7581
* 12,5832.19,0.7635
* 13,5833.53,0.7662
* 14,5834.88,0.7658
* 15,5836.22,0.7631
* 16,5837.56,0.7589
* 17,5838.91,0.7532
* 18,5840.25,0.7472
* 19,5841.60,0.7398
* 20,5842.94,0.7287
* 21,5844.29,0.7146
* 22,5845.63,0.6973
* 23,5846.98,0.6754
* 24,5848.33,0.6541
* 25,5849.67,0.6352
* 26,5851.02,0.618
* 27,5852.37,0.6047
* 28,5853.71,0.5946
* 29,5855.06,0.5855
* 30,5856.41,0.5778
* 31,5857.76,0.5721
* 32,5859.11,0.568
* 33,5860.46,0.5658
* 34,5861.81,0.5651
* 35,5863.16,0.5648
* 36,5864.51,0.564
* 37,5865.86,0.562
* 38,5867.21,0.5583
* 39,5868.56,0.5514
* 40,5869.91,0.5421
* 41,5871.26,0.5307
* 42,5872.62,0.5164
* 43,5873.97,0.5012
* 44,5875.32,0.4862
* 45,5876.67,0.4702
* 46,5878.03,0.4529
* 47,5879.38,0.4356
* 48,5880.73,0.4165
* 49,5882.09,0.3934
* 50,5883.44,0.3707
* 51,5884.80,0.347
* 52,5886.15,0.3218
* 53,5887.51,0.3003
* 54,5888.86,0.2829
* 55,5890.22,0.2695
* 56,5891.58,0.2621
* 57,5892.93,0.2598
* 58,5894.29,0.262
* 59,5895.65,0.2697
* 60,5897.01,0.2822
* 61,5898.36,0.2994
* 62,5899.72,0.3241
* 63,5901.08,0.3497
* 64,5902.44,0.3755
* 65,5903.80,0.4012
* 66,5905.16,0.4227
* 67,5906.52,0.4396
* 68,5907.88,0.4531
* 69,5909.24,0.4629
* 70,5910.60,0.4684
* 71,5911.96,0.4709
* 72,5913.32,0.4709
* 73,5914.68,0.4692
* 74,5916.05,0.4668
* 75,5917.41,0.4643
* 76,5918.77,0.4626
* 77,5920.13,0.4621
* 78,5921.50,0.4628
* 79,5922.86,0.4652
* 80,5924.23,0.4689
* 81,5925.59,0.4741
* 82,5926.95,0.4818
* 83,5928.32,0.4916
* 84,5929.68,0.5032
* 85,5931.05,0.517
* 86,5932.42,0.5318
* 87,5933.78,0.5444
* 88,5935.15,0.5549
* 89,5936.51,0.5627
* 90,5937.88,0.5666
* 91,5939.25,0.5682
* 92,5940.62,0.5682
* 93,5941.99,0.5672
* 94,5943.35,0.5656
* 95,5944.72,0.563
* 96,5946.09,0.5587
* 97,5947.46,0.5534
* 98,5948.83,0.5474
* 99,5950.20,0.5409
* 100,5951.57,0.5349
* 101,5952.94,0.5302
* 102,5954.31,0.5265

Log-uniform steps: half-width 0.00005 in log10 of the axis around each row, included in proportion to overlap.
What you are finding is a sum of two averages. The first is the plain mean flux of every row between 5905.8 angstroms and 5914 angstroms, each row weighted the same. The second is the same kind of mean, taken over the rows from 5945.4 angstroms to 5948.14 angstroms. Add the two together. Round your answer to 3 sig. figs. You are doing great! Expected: 1.02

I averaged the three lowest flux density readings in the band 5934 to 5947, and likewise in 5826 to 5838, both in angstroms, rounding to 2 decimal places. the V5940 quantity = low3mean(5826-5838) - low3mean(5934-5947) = 0.18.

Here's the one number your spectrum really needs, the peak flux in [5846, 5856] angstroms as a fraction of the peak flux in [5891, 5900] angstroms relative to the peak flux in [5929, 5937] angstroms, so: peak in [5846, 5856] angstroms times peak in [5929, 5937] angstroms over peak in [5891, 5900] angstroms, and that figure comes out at 1.17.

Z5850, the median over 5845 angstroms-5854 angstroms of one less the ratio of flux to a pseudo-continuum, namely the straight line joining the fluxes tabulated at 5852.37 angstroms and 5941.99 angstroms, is -0.05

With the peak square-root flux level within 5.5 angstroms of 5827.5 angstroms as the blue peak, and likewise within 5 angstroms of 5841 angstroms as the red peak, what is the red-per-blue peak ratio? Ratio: 1.0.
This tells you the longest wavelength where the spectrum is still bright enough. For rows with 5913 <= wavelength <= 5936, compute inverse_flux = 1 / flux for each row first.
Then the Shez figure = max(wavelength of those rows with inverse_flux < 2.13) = 5935.15 angstroms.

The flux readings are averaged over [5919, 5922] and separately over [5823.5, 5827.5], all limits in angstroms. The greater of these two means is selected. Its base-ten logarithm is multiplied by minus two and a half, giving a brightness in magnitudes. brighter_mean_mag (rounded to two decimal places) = 0.36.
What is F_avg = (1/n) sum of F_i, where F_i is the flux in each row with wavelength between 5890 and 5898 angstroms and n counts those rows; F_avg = 0.27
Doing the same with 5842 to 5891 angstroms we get 0.52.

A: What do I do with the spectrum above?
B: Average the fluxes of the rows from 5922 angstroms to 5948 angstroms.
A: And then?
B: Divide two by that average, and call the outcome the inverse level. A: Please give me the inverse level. 3.8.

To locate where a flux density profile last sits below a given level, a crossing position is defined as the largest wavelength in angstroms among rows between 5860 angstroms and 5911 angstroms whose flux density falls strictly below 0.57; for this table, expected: 5910.60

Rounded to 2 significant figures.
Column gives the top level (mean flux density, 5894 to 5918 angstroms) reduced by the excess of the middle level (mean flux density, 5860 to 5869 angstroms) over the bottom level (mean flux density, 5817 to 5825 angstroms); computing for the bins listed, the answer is 0.53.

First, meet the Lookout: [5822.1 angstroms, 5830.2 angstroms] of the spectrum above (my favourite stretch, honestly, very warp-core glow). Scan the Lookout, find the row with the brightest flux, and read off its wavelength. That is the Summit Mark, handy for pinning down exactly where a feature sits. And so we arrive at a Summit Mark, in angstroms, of 5829.50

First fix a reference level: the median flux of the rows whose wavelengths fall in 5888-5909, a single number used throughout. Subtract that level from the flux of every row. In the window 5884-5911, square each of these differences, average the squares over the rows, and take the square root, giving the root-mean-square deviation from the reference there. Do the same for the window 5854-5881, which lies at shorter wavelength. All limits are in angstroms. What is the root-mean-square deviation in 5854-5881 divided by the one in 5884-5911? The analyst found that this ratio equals 2.8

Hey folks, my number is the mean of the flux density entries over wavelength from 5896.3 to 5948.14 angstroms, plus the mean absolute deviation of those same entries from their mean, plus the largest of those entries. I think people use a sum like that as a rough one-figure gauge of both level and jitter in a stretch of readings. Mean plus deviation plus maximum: 1.10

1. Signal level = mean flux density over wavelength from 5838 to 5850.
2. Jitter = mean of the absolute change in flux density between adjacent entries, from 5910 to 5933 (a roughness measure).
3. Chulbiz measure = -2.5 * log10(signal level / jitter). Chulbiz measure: -5.4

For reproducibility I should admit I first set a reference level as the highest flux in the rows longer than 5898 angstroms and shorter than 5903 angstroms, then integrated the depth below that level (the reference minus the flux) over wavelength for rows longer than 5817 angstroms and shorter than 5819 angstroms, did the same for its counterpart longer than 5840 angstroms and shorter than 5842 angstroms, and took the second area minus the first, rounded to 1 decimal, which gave -0.1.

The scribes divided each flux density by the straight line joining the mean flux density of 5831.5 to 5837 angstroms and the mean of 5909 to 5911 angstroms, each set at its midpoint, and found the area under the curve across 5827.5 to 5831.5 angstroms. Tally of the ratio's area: 3.8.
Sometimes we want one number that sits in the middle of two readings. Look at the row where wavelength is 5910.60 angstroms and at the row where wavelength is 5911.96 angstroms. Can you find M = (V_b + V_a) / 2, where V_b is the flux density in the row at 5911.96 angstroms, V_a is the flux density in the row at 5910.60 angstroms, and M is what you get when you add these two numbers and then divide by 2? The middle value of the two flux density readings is 0.470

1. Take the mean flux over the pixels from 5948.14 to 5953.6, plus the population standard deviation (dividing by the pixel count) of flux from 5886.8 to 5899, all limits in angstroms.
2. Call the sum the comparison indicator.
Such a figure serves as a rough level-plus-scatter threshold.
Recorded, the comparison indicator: 0.55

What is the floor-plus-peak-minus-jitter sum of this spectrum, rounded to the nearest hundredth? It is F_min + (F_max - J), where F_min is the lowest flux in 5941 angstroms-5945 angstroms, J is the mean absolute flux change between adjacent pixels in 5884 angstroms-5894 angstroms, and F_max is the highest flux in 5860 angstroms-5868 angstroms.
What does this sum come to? 1.11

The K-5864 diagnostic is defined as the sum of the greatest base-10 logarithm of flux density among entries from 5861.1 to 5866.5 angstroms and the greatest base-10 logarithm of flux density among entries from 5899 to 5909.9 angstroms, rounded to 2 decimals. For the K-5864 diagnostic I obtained -0.58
